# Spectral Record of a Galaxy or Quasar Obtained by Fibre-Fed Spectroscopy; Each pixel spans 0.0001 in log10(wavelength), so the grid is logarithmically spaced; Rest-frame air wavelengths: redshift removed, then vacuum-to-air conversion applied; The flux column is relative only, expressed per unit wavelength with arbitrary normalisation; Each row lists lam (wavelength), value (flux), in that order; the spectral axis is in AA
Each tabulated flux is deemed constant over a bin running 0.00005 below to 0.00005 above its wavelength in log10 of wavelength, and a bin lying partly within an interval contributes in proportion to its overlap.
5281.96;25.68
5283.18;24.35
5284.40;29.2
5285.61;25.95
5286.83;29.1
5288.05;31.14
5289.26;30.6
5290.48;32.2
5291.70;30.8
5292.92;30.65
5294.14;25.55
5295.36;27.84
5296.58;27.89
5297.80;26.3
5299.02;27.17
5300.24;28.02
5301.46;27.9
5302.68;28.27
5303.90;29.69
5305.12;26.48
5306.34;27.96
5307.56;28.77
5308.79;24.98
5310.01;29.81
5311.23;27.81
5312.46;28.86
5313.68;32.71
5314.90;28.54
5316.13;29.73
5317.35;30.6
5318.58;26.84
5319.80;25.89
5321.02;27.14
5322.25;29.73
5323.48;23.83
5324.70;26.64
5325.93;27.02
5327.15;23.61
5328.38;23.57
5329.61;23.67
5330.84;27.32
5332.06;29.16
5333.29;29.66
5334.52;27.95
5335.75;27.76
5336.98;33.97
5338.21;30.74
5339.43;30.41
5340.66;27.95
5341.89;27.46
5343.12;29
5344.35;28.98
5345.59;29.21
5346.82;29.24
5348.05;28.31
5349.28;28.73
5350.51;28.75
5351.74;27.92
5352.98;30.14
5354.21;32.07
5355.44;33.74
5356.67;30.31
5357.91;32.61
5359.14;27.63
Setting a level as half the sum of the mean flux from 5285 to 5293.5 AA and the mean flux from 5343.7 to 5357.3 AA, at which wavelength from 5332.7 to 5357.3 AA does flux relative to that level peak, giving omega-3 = 5336.98 AA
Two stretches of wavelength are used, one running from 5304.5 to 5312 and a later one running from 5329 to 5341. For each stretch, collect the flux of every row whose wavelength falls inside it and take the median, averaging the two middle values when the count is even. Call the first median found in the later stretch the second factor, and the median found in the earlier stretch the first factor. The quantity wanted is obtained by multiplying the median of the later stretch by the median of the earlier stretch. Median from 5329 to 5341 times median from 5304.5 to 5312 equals 796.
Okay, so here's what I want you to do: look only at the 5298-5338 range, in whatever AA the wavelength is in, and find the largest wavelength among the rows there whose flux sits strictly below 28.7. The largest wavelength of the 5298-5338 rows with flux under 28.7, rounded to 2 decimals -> 5335.75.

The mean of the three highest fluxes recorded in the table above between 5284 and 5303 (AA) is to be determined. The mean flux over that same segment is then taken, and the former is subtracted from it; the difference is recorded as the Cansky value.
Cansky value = -2.7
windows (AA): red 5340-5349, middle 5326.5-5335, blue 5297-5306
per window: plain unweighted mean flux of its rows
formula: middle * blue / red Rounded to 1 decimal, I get 25.6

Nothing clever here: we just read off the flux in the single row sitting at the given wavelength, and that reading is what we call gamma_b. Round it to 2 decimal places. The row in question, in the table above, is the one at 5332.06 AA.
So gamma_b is 29.16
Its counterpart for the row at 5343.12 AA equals 29.00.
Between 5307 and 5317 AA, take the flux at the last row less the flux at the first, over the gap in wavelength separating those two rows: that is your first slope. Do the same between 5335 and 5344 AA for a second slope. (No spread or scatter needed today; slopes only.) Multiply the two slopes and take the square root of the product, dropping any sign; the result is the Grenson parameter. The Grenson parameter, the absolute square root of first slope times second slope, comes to 0.1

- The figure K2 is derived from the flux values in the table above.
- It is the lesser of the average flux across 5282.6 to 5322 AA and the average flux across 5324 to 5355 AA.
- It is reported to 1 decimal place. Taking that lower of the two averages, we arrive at 28.4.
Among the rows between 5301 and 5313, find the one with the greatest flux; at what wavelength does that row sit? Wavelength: 5310.01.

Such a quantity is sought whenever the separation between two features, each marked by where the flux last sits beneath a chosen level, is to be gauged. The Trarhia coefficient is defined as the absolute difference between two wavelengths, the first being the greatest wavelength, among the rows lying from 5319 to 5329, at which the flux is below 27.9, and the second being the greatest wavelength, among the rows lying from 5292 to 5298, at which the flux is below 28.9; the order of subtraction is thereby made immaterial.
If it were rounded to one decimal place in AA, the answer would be 30.6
